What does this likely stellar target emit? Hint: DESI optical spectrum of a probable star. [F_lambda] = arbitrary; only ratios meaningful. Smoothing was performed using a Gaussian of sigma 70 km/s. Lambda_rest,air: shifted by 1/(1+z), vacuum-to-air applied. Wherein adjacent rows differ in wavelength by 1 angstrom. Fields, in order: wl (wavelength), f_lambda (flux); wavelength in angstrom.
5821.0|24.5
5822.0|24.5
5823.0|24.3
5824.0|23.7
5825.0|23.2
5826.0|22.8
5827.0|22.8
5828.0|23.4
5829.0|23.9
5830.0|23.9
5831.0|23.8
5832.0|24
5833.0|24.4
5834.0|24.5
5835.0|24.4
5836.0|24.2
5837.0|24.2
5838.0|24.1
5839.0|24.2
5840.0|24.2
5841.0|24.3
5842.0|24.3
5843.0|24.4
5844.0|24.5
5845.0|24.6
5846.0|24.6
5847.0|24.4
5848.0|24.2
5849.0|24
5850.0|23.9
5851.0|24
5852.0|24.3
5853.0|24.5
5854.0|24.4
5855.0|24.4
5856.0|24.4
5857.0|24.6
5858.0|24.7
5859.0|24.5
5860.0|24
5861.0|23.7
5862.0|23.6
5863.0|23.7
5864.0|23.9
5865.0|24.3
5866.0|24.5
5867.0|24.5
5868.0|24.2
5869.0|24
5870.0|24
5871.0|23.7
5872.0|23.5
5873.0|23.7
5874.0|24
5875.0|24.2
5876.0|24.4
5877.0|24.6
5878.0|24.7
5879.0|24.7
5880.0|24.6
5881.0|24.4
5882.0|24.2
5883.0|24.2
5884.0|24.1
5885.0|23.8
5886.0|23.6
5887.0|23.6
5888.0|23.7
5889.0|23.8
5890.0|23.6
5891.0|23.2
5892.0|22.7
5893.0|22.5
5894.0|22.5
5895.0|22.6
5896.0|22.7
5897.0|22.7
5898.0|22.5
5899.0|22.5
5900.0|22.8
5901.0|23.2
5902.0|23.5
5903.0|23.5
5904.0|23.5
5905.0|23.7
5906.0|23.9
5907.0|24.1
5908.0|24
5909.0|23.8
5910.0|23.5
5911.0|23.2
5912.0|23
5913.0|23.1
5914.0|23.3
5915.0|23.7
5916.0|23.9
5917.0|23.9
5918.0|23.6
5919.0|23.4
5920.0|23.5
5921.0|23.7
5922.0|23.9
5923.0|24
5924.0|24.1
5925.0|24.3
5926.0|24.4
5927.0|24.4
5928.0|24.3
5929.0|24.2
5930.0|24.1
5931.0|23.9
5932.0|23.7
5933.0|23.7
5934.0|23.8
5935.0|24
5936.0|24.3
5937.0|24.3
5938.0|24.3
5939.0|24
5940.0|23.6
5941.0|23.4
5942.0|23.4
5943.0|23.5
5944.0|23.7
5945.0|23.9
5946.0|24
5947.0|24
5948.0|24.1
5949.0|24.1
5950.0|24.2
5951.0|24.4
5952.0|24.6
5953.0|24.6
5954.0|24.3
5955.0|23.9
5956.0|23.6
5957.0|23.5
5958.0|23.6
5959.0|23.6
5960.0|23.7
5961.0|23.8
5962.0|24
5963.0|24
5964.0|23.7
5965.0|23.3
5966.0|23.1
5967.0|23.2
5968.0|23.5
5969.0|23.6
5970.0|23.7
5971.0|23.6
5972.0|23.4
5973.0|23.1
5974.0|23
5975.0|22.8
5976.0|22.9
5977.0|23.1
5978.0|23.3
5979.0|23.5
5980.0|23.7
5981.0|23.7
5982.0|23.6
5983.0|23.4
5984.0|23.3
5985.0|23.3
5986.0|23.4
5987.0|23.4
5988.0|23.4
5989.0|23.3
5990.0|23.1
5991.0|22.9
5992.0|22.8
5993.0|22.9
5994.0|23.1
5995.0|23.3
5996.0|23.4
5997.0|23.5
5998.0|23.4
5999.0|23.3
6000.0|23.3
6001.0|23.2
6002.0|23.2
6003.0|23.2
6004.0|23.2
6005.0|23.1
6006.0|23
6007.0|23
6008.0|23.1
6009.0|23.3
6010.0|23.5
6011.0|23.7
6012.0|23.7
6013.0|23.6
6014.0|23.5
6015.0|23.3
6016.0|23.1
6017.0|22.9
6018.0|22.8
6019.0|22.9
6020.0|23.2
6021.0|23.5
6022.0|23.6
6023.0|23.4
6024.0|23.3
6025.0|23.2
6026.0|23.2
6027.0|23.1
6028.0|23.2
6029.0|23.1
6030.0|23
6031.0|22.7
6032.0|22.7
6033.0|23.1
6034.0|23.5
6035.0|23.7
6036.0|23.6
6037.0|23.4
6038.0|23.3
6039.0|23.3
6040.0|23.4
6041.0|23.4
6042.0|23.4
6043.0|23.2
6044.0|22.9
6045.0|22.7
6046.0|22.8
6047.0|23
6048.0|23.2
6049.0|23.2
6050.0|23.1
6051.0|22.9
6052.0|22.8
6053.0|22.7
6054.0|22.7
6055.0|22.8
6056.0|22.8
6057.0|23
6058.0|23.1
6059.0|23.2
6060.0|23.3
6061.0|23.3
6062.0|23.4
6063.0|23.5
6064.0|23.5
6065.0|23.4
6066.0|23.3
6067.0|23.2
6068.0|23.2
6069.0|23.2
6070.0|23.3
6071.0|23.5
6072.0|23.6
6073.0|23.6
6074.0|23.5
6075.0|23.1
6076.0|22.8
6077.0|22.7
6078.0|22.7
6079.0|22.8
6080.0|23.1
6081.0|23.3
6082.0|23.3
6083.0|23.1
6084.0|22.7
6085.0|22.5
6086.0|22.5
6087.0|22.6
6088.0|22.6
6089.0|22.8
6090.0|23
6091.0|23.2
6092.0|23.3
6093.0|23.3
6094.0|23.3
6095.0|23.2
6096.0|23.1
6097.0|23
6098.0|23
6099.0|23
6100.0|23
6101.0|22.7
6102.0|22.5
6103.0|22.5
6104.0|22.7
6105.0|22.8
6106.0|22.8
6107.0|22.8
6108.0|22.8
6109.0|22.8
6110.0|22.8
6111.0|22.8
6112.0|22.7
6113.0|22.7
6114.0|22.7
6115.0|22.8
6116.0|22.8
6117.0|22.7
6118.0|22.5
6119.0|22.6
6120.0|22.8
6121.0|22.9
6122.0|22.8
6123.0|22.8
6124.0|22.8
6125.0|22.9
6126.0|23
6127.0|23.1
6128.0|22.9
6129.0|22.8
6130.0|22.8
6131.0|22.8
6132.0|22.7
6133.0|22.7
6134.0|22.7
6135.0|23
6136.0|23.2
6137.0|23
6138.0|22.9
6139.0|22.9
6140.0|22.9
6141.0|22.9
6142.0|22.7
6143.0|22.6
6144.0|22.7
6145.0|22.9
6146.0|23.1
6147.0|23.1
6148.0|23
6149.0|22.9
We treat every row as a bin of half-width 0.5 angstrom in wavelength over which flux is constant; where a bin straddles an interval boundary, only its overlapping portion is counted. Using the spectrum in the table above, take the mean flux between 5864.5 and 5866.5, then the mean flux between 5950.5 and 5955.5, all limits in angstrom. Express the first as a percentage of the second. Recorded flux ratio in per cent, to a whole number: 100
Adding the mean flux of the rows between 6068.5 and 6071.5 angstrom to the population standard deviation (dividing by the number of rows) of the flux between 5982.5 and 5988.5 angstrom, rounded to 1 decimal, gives 23.4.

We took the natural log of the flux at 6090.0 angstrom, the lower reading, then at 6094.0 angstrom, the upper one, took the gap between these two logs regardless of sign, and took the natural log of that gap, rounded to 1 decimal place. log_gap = -4.3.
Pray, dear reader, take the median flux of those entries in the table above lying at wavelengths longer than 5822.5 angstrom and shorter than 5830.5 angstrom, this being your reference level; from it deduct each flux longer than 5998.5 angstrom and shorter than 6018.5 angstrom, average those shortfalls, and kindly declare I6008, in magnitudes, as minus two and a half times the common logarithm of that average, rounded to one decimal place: 1.3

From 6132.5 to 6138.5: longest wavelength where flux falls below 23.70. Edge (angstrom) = 6138.0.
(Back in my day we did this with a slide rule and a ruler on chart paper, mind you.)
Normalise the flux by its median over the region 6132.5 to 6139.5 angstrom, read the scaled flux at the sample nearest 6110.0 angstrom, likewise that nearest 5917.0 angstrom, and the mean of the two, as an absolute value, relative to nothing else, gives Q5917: 1.02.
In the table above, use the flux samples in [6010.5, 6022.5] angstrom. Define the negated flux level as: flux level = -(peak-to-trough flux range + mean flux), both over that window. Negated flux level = -24.2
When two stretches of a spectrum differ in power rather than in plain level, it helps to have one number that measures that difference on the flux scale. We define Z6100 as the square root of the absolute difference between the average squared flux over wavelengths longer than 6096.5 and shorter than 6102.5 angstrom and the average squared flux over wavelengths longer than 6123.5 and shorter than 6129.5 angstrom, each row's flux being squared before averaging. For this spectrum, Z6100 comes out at 1.5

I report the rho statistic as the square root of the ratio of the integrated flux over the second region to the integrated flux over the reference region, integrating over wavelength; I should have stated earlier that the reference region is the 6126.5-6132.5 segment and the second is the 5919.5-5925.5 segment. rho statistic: 1.02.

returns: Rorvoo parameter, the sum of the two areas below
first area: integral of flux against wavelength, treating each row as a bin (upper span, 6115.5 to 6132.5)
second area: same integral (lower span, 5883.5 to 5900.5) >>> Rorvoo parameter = 781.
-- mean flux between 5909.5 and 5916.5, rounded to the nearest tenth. 23.4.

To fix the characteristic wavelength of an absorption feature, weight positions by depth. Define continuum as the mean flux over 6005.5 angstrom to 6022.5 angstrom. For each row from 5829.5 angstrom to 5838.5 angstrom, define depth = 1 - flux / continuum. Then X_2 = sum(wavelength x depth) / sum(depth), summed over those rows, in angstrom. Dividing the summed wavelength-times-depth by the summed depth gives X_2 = 5834.3 angstrom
